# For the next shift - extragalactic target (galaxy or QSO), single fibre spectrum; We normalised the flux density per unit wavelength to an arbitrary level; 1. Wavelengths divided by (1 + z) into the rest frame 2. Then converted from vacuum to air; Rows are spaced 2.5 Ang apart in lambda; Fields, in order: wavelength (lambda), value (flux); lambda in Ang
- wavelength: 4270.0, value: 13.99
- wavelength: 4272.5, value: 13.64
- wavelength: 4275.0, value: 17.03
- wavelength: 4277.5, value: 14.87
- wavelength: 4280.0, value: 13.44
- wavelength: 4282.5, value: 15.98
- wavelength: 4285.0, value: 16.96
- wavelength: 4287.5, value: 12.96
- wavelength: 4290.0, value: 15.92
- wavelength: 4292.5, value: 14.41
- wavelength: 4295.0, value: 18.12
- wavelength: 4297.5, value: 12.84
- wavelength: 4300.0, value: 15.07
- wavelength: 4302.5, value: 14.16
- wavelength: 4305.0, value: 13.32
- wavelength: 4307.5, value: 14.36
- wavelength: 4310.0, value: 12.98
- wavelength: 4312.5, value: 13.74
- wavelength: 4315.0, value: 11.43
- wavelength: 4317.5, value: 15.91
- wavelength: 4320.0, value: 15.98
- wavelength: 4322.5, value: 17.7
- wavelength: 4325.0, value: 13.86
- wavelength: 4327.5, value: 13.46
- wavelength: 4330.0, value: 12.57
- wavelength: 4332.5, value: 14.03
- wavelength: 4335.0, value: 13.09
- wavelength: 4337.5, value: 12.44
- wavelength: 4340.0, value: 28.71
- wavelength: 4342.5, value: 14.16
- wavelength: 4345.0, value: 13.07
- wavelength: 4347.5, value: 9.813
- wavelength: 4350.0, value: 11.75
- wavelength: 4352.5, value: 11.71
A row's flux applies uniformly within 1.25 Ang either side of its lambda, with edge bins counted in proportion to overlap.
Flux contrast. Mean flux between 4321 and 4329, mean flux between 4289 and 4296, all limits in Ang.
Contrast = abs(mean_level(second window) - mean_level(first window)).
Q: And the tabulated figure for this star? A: 1.1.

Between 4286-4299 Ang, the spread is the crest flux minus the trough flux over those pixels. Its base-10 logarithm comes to 0.72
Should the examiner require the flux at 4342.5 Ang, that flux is 14.16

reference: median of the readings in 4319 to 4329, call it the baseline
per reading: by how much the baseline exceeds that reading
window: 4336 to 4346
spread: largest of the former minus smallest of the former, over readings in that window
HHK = 16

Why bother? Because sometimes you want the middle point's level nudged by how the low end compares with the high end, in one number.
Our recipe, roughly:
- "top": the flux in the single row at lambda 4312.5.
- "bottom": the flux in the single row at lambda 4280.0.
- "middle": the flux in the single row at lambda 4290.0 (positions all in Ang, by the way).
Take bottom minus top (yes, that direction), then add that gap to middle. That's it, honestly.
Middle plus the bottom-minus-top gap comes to 16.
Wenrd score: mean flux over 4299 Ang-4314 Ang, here 13.9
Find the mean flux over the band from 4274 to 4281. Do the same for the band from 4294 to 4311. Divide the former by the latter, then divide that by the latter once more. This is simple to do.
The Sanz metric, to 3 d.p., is 0.073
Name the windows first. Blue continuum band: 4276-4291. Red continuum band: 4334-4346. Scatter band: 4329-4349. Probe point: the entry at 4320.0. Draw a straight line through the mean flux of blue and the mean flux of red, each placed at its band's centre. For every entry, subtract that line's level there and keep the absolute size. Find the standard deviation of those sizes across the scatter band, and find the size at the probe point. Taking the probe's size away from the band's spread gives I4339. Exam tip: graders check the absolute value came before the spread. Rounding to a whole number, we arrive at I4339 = 3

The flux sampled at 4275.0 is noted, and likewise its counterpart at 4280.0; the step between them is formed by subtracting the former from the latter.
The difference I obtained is -3.6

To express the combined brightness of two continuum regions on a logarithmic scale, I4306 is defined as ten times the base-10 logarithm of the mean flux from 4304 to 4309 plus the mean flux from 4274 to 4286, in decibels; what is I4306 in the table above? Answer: 14.7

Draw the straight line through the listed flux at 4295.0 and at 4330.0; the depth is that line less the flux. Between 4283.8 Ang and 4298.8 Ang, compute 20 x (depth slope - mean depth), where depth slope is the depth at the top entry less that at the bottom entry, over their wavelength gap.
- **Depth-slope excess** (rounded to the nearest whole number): -67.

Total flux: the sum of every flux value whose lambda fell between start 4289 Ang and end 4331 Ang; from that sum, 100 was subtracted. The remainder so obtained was 146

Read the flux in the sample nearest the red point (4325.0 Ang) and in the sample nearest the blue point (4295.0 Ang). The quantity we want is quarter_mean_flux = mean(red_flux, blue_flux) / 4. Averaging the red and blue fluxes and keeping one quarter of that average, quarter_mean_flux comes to 4.00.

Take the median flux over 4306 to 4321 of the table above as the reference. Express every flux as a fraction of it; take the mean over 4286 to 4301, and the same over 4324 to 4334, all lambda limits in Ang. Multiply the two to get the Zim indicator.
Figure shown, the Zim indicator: 1.02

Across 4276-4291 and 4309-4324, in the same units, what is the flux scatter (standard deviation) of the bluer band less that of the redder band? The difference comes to -0.7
